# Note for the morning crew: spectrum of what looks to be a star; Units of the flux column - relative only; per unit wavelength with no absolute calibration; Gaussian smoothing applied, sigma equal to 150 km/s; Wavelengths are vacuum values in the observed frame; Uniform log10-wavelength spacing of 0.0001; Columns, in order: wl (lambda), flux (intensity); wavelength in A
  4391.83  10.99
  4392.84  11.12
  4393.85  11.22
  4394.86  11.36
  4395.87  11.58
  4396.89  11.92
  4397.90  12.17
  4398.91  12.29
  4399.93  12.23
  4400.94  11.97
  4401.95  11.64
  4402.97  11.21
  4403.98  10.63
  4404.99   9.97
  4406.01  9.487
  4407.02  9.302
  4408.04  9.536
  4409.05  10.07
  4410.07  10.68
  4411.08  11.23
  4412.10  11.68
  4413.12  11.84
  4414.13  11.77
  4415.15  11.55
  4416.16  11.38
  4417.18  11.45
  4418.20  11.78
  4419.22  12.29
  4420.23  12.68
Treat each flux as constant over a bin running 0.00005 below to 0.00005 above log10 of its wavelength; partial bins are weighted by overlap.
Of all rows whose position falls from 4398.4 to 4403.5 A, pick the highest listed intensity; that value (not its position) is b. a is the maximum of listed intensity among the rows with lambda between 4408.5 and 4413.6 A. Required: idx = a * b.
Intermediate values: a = 11.84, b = 12.29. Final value 146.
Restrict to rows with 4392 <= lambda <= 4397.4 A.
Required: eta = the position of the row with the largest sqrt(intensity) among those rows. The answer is 4396.89 A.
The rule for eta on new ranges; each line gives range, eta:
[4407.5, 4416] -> 4413.12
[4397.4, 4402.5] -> 4398.91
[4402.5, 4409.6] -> 4402.97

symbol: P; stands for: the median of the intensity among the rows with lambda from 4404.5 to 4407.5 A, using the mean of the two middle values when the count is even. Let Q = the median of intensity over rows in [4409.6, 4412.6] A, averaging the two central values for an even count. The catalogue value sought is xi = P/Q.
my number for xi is 0.8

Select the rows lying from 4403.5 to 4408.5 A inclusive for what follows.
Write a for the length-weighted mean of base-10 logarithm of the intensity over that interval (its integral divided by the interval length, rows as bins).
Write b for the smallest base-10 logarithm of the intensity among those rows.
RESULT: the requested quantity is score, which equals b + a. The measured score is 1.96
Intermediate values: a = 0.99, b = 0.97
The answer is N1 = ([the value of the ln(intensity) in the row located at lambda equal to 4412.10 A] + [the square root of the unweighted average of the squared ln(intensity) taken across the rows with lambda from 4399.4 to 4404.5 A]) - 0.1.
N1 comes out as 4.80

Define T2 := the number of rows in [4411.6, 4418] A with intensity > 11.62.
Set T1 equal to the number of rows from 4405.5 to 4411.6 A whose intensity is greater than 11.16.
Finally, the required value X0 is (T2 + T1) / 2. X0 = 2.0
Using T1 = 1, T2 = 3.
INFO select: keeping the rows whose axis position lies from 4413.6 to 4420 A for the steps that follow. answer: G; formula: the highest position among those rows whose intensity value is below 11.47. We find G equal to 4417.18 A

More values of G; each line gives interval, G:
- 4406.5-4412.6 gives 4411.08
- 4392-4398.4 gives 4394.86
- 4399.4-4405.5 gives 4404.99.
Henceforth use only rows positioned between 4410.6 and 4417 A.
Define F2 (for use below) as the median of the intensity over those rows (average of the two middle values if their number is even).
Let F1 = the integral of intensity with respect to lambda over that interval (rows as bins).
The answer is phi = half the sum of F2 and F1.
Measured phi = 43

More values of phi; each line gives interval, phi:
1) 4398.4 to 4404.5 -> 41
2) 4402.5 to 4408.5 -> 35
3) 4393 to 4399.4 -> 43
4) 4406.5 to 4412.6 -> 37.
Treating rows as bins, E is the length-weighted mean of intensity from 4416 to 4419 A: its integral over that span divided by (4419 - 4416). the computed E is 11.6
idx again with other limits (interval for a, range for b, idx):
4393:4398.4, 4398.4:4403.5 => 150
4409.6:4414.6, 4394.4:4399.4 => 146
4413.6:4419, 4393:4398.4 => 143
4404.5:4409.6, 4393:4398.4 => 123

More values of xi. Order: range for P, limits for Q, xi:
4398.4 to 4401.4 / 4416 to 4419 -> 1.1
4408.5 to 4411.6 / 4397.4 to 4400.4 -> 0.9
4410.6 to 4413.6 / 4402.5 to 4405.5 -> 1.1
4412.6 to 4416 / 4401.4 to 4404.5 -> 1.0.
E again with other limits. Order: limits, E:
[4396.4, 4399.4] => 12.1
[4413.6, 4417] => 11.6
